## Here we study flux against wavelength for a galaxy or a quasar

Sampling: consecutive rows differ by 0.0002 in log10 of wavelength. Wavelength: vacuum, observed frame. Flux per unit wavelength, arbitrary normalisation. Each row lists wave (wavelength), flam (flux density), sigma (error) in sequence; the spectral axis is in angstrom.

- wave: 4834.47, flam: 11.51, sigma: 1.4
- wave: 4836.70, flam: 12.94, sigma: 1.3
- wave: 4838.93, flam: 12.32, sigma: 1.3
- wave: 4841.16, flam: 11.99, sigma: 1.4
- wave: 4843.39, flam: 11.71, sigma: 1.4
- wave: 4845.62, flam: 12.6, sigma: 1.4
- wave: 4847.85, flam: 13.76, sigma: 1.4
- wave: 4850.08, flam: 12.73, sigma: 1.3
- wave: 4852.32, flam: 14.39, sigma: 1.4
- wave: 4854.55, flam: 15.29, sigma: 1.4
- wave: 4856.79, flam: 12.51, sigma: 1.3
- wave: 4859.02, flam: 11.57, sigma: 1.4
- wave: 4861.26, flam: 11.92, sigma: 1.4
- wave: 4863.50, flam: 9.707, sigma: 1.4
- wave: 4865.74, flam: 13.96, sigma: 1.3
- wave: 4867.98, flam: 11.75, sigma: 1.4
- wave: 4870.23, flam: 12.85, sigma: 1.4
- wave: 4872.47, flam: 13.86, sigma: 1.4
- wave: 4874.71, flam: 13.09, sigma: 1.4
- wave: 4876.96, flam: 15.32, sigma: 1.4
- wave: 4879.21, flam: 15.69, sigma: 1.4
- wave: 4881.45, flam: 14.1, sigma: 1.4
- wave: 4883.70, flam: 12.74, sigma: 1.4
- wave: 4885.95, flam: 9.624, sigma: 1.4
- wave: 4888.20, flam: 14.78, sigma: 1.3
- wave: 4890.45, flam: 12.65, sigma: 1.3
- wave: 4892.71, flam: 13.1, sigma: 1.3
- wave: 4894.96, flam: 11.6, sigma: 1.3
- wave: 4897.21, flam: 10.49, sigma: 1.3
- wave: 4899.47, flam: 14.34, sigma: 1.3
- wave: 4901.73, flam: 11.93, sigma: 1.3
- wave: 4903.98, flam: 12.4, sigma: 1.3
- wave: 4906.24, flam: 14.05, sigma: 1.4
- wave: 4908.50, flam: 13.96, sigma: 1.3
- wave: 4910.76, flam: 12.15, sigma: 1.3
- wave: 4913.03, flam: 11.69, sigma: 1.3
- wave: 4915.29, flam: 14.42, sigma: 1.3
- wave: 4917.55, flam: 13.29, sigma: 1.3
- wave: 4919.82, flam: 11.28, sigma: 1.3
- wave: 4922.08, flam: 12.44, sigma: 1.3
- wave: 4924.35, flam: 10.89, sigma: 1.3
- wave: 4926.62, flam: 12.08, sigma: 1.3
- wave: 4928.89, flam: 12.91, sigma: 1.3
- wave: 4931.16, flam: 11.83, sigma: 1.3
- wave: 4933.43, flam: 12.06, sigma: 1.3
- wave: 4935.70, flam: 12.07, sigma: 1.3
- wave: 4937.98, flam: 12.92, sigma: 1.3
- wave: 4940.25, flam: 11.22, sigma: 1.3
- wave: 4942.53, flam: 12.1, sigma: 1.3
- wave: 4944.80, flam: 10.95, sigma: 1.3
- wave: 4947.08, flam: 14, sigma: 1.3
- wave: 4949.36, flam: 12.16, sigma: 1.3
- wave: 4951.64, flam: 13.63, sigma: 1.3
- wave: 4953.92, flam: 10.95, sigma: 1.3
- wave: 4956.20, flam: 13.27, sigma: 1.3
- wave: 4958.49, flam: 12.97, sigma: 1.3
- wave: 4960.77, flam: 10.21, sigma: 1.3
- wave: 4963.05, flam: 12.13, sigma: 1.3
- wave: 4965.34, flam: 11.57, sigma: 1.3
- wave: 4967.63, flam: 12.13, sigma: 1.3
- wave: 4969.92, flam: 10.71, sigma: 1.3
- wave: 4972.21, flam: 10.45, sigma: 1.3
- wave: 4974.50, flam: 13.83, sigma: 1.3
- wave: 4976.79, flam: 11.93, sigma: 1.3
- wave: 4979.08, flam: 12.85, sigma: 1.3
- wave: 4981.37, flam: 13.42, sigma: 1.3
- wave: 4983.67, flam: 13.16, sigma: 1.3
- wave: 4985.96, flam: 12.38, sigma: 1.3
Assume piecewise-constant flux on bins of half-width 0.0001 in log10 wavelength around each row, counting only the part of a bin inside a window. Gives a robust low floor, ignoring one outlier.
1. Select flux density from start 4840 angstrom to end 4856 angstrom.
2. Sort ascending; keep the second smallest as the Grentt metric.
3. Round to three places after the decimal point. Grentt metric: 11.990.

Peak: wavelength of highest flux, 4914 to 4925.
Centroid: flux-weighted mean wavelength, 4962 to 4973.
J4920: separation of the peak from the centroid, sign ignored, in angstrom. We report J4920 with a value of 52.2 angstrom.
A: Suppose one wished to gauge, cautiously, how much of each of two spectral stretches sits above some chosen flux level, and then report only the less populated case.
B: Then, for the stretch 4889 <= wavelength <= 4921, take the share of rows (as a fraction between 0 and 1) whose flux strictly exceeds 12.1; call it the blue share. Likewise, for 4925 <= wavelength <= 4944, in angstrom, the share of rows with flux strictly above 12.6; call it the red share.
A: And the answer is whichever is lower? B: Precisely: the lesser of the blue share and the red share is 0.25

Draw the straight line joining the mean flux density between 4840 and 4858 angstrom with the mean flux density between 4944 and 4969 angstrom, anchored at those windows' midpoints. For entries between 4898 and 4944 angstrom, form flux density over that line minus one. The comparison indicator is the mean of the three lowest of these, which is -0.104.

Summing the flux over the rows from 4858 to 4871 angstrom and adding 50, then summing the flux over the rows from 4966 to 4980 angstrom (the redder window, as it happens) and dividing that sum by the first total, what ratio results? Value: 0.591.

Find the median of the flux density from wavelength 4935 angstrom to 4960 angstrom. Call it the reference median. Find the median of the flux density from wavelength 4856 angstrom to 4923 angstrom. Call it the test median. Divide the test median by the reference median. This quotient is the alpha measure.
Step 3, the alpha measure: 1.04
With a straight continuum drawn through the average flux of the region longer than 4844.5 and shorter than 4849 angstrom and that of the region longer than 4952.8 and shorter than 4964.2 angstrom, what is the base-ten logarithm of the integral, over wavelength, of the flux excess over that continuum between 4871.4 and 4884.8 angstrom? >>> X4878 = 1.2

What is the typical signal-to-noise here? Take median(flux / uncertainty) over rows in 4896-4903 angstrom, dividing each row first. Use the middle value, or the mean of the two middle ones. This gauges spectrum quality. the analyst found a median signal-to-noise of 9.2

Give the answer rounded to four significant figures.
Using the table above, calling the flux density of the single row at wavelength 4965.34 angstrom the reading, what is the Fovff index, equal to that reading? 11.57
